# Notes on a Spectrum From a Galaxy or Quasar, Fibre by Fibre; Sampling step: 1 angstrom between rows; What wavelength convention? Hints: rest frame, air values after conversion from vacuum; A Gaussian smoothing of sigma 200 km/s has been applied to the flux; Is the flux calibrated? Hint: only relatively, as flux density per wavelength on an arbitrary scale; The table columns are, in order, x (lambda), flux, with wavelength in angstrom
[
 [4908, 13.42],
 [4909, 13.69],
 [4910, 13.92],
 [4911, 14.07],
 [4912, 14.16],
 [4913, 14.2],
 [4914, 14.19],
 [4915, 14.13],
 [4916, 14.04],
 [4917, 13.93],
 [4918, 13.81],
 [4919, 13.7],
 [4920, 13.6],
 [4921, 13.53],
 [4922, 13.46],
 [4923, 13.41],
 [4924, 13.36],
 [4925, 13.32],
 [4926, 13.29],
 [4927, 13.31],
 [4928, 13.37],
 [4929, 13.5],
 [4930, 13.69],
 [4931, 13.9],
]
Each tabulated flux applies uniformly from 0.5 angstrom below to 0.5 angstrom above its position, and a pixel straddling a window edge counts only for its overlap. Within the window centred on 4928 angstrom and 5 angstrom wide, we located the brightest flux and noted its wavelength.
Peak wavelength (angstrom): 4930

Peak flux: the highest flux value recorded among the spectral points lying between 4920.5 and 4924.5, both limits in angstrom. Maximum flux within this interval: 13.53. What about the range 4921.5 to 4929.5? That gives 13.5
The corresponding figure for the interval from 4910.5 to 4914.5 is 14.2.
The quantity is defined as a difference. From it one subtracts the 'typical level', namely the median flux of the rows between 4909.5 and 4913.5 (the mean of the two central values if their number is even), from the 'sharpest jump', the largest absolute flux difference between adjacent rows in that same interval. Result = -14.0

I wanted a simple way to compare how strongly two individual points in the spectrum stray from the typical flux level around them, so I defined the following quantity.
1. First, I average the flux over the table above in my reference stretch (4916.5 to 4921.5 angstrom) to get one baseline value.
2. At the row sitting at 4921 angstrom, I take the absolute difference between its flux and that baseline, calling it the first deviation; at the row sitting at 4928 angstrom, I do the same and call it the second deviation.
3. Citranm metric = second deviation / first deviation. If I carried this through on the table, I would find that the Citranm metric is 1.9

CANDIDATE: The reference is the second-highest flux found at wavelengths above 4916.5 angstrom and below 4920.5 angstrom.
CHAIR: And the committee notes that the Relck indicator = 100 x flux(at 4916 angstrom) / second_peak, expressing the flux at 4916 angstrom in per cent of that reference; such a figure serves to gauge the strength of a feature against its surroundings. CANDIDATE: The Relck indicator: 102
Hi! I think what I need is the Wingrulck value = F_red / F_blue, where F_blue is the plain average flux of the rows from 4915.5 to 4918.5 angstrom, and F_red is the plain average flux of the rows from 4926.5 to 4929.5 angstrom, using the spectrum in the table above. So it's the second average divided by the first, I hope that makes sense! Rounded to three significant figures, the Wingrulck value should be 0.962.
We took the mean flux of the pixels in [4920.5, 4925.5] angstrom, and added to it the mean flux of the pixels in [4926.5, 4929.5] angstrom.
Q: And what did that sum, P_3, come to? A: 26.8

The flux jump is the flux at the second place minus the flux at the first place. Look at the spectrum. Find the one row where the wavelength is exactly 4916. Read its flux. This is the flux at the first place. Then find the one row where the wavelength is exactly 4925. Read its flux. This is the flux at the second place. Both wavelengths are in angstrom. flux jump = -0.72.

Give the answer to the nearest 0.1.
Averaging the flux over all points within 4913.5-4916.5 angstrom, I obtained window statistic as 14.1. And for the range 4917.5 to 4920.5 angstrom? 13.7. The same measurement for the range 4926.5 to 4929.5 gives 13.4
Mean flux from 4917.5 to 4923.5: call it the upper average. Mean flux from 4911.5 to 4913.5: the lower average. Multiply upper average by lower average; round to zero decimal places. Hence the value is 193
